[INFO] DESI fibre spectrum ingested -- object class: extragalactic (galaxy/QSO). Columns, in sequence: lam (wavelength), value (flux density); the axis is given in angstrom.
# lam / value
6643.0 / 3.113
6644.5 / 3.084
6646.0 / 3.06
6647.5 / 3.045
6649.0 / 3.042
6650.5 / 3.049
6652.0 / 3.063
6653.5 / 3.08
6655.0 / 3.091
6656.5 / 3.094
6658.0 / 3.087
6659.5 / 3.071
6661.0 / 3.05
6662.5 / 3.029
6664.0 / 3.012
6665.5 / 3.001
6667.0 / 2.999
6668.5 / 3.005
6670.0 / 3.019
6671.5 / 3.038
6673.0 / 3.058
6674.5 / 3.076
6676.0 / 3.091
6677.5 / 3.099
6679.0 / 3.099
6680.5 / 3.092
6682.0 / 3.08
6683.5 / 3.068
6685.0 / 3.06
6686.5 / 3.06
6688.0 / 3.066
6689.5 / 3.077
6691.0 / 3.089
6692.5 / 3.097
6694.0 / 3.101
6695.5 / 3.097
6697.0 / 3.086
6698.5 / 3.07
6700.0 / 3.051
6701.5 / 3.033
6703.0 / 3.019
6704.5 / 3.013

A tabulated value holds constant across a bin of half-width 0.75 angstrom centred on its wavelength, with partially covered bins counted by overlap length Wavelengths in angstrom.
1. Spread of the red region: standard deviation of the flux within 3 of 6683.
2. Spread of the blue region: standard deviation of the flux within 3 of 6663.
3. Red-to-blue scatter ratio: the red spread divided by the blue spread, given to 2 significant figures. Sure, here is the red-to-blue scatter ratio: 0.66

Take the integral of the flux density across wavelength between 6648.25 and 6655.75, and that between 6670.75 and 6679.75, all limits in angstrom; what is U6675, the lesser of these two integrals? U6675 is 23.0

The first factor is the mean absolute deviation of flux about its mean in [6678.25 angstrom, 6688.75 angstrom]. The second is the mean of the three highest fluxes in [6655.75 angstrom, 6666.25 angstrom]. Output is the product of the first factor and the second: 0.041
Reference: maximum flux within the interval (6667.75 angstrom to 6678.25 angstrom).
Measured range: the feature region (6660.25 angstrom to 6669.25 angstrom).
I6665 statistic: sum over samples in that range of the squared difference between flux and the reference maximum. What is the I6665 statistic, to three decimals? 0.043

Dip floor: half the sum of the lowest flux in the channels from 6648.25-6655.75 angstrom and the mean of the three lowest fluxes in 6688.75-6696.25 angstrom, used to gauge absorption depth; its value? 3.06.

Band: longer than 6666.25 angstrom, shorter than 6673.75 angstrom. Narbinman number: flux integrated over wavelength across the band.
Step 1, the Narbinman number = 22.7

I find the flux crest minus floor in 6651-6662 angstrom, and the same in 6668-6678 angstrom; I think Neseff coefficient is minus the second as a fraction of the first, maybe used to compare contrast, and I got -2.1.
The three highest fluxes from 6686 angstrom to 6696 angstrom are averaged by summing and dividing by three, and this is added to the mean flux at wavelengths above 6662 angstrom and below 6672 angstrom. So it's 6.11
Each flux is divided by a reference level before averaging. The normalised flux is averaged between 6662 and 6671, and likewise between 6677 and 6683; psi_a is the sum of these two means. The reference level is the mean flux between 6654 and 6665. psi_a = 1.99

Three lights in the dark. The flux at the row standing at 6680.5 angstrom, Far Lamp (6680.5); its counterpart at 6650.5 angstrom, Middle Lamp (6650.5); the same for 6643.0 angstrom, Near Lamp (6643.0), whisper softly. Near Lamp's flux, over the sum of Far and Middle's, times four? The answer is 2.03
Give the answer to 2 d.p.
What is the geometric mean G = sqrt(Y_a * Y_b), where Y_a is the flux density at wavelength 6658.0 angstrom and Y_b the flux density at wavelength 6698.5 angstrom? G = 3.08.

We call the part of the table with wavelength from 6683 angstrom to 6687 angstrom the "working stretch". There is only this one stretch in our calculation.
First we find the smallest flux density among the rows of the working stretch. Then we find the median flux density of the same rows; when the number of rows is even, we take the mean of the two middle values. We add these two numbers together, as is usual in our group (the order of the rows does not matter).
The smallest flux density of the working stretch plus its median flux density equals 6.12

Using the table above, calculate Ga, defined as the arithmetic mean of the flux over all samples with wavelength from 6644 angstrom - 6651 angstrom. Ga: 3.06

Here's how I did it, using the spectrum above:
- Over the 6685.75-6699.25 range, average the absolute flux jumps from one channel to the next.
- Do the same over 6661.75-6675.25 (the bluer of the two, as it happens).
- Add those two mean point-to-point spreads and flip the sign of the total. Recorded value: -0.0224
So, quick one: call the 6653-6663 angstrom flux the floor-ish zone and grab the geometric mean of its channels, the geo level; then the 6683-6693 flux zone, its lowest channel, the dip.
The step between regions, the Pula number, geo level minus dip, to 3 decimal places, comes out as 0.012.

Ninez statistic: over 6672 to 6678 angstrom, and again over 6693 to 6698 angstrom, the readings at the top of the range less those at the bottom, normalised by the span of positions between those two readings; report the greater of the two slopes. 0.009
